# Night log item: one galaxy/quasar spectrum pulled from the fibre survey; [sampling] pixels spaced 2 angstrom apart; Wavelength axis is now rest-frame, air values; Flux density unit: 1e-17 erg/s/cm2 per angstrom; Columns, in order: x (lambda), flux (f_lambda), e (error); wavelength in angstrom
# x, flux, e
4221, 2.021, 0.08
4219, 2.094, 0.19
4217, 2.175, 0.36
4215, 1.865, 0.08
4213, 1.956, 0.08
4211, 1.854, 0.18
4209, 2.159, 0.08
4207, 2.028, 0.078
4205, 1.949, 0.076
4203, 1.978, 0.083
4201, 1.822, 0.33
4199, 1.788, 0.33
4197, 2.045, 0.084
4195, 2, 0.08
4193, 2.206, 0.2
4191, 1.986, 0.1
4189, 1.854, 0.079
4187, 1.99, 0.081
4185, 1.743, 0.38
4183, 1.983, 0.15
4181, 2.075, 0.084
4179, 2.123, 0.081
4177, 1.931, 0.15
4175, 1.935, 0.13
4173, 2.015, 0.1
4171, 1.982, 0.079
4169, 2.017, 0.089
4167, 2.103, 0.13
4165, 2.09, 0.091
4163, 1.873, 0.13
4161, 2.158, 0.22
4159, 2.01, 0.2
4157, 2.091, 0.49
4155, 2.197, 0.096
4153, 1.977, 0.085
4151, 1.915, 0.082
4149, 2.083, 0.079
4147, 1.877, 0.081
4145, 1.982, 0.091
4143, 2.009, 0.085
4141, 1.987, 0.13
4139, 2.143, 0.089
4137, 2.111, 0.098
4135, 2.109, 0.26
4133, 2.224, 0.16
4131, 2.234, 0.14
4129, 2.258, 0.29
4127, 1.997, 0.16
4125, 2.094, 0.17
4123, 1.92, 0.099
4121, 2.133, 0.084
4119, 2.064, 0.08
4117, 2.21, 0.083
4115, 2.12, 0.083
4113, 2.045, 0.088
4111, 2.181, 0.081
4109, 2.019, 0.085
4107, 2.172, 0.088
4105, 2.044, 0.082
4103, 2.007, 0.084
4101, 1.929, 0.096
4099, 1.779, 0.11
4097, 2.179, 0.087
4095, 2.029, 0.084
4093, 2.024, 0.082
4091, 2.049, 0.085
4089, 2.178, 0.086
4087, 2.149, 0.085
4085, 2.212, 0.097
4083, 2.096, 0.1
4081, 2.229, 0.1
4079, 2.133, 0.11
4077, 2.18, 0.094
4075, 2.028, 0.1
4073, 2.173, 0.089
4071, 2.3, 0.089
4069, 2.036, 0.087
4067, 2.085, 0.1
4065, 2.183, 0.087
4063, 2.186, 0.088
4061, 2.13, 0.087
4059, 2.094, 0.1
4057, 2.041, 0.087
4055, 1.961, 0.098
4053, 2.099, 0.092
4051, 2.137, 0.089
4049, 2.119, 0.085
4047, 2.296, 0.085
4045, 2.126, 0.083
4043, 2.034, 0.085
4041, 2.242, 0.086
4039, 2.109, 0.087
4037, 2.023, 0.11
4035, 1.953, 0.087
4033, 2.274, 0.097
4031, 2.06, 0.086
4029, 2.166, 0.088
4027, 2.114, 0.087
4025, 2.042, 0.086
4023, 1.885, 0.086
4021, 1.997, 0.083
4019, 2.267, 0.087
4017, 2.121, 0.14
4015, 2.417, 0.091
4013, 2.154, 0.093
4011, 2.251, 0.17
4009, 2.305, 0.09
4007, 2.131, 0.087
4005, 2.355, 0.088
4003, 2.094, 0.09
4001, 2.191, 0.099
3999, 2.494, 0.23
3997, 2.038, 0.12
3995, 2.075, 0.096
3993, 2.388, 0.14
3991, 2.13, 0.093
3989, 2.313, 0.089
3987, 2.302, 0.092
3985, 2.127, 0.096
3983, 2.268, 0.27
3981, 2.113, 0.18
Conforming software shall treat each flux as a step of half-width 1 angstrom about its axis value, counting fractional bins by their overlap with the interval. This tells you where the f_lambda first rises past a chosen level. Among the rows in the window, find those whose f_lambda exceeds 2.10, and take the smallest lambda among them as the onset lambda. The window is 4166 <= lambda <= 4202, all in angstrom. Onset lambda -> 4167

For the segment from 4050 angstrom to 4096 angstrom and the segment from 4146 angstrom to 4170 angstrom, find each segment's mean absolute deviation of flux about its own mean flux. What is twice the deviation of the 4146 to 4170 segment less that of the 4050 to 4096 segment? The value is 0.109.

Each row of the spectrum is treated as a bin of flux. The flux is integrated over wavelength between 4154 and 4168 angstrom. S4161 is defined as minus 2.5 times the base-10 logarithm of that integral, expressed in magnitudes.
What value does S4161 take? -3.66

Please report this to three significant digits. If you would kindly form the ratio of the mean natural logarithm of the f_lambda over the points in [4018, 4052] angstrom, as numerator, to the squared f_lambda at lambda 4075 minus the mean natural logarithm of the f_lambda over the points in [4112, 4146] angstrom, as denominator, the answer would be 0.221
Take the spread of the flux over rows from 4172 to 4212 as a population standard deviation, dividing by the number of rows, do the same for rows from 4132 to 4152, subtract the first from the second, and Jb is -0.015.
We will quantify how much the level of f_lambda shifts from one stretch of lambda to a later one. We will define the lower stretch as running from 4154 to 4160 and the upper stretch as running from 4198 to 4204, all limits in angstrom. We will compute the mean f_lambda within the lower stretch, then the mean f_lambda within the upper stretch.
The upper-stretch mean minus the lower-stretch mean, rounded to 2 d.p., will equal -0.24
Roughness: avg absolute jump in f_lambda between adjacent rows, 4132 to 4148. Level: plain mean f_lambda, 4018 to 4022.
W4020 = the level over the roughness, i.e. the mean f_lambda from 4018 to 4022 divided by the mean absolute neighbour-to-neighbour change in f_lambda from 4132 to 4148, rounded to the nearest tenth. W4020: 32.5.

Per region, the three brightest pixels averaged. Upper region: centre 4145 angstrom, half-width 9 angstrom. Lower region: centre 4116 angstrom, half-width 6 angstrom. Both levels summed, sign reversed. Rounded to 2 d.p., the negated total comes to -4.29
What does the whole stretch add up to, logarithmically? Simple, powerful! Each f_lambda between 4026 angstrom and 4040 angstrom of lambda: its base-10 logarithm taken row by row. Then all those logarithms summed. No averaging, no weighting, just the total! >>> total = 2.25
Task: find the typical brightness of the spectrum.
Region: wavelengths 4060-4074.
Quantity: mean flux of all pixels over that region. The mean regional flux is 2.16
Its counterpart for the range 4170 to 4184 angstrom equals 2.01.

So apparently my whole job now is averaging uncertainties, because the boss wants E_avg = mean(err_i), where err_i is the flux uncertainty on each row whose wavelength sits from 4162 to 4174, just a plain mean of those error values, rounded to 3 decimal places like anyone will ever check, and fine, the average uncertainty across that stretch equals 0.103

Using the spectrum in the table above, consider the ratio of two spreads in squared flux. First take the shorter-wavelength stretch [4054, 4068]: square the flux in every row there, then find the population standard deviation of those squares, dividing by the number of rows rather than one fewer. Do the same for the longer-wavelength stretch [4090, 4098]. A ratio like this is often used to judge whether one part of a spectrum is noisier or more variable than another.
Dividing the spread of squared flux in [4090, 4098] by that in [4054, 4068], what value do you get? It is 0.87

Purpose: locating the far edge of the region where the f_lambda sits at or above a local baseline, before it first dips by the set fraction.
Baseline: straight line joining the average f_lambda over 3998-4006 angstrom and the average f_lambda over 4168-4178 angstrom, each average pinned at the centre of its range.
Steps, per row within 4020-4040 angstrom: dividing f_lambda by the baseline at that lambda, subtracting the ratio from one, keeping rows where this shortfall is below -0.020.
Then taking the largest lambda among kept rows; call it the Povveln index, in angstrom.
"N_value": 4033 angstrom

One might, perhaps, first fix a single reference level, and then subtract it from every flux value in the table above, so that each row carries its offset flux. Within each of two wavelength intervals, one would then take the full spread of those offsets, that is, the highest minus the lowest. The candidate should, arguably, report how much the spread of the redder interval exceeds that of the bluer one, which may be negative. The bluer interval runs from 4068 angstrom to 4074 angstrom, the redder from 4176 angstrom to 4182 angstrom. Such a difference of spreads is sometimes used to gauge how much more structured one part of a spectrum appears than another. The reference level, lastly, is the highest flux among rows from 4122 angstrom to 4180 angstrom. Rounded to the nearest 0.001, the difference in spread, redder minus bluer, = -0.072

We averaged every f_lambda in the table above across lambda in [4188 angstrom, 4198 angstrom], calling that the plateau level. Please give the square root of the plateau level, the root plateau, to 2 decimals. 1.42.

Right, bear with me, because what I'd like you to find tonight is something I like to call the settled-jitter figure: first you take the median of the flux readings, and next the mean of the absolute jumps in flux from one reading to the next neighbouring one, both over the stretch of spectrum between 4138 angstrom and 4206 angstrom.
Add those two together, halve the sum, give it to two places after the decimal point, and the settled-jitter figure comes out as 1.06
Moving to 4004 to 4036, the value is 1.16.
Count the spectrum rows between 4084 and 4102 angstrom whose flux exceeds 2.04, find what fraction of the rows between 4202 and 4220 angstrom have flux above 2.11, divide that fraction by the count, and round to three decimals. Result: 0.044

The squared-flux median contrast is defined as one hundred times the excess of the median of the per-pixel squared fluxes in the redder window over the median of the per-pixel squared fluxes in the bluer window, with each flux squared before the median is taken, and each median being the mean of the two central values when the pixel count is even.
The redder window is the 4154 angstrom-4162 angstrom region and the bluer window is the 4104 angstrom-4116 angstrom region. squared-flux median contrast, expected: 18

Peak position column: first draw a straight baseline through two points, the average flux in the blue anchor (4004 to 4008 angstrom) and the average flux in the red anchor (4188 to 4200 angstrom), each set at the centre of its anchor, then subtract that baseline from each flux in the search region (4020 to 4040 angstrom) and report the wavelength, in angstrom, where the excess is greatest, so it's 4033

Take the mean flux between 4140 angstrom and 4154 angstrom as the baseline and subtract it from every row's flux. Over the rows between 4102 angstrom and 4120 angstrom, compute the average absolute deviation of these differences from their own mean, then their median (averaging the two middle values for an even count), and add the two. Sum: 0.15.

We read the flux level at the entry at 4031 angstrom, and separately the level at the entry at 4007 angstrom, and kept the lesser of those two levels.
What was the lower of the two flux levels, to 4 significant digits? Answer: 2.060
